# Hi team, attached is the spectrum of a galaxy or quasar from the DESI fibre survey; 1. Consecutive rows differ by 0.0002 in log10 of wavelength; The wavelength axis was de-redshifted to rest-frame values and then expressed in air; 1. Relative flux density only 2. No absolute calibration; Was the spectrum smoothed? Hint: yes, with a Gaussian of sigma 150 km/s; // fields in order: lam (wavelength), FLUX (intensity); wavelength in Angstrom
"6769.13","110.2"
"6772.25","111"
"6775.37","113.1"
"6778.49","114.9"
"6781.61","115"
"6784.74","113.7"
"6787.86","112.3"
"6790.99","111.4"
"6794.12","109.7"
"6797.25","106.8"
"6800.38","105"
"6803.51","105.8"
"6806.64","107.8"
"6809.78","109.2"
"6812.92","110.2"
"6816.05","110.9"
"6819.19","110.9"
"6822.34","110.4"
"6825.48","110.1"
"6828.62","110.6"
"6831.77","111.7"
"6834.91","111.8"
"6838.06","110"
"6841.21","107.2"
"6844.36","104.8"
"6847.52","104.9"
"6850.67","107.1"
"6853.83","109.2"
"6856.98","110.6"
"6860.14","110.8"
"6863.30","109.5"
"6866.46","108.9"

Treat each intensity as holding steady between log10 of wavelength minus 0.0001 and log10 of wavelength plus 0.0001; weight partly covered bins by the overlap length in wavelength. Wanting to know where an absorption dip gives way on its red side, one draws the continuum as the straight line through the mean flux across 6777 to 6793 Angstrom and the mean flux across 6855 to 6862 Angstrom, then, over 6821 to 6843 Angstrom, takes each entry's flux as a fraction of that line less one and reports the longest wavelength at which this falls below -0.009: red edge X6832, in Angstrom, 6841.21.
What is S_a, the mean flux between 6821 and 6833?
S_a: 111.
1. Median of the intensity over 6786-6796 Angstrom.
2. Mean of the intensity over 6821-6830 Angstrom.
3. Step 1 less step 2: 1.0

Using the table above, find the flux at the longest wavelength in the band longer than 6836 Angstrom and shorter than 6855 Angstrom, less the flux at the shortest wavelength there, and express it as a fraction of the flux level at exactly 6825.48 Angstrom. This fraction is -0.007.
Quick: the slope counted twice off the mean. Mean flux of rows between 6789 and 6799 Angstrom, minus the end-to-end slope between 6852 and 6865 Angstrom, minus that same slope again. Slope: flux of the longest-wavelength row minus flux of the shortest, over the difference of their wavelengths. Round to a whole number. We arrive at 109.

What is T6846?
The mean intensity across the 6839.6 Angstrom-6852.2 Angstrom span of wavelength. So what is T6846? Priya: 106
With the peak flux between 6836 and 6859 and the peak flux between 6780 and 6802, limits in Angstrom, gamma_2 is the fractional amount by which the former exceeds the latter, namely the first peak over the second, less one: -0.04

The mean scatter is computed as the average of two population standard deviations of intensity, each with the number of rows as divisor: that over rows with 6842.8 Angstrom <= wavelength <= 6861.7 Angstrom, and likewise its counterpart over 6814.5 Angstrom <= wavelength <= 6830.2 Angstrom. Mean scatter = 1.4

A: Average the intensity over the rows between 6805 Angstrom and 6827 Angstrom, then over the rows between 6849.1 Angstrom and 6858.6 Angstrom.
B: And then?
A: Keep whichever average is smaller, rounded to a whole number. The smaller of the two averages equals 109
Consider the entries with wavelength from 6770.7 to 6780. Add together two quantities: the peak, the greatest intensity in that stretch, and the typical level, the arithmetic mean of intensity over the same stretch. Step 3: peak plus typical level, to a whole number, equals 228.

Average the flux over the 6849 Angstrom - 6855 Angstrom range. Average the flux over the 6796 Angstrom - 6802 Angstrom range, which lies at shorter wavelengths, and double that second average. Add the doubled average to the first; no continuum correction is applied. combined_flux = 320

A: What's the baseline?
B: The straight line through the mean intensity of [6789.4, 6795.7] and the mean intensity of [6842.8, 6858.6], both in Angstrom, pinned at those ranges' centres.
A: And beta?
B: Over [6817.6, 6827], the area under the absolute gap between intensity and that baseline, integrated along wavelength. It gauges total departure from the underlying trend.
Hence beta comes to 15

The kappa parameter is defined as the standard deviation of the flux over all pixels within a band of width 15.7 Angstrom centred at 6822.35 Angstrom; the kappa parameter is 0.3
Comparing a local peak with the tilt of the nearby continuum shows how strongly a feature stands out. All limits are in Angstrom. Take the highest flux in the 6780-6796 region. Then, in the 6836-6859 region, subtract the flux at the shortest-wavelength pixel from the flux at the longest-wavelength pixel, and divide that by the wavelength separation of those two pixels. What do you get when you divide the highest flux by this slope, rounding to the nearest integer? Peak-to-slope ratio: 3626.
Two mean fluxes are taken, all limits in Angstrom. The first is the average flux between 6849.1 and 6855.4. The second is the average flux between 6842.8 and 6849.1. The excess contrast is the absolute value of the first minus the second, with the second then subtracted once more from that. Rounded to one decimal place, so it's -101.5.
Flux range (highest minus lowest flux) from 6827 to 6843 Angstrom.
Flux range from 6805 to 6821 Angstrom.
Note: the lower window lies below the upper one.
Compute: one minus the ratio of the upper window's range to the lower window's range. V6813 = -0.5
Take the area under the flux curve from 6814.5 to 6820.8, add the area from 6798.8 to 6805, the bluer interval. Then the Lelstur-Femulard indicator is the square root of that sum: 36.8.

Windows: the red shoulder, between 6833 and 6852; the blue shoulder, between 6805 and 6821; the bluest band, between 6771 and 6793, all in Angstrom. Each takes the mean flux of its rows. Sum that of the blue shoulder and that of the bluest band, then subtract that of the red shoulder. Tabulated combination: 115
